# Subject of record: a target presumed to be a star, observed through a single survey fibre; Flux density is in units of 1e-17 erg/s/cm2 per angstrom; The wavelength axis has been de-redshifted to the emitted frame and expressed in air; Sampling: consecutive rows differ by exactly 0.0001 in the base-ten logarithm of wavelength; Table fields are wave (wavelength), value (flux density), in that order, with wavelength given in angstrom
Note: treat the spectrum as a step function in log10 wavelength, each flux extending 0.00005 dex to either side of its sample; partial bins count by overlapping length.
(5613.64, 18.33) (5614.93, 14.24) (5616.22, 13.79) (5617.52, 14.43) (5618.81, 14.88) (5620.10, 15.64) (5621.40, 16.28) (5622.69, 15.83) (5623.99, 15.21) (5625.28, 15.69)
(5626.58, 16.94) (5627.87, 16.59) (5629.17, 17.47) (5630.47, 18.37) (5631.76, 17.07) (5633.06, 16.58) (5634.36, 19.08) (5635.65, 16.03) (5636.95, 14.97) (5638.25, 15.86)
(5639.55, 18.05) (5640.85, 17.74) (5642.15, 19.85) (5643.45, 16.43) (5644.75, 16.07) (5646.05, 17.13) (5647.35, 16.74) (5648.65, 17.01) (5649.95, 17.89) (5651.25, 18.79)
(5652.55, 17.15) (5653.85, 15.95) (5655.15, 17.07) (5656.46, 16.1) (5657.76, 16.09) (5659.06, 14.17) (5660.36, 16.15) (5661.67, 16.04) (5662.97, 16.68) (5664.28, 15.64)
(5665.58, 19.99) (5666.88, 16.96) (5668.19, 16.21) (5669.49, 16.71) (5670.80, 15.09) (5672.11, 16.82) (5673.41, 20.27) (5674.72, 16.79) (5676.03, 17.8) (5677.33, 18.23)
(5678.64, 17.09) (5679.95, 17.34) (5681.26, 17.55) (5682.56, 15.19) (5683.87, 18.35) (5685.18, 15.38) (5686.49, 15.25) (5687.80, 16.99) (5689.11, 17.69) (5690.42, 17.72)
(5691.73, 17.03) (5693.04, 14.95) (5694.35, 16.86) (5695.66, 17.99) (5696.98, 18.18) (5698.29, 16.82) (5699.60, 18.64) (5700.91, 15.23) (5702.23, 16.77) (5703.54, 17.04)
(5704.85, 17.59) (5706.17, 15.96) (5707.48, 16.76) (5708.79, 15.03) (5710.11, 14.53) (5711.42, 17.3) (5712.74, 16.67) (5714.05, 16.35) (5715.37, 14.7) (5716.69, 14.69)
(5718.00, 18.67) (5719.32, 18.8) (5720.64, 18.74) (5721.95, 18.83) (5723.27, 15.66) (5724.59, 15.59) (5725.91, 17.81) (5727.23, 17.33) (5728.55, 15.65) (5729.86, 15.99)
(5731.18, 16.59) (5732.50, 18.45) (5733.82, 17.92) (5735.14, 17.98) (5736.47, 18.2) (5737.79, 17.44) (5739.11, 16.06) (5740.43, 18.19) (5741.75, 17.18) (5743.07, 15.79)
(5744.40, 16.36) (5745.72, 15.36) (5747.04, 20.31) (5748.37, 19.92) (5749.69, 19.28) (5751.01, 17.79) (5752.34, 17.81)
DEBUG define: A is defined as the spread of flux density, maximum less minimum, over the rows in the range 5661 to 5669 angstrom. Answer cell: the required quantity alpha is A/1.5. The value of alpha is 2.9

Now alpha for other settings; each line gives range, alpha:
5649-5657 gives 1.9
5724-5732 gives 1.5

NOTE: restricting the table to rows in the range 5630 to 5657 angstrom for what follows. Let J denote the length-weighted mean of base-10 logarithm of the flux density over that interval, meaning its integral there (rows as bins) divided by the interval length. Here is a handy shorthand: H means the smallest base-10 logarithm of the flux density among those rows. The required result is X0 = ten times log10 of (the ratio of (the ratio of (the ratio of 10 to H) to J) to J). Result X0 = 7.48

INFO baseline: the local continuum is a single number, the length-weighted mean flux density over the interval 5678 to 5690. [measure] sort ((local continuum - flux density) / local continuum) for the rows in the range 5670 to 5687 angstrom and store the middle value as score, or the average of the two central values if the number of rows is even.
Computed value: -0.019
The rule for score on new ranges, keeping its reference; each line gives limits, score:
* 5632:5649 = 0.002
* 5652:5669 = 0.037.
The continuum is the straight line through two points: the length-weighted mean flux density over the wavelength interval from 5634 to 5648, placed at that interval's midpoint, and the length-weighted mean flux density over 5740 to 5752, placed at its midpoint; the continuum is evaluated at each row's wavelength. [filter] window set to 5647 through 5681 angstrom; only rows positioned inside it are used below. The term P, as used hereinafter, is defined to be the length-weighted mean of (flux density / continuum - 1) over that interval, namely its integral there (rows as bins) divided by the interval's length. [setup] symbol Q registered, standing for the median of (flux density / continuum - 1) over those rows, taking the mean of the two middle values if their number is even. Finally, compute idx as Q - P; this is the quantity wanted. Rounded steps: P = -0.014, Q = -0.023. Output -0.009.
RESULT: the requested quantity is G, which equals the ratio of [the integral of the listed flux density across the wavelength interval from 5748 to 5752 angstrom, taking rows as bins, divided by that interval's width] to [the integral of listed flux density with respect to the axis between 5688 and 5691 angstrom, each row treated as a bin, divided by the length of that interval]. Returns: 1.07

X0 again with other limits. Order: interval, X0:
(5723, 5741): 7.42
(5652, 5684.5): 7.62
